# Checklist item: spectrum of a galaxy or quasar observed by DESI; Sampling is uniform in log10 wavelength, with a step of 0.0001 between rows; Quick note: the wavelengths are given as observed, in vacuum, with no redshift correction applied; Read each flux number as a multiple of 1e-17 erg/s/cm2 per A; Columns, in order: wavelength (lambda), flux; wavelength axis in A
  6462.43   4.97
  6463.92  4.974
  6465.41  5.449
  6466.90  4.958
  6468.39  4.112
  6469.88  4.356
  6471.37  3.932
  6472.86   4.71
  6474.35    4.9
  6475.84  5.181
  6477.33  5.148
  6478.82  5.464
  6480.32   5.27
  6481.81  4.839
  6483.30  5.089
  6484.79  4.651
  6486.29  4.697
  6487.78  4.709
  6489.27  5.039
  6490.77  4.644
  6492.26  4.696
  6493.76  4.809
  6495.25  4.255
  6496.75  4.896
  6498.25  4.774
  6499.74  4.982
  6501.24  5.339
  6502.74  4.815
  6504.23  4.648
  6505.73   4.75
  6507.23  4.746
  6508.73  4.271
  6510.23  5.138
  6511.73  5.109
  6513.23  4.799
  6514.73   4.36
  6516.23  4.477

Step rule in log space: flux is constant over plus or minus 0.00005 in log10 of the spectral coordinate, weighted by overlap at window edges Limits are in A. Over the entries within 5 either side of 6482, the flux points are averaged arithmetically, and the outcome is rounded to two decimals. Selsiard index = 5.02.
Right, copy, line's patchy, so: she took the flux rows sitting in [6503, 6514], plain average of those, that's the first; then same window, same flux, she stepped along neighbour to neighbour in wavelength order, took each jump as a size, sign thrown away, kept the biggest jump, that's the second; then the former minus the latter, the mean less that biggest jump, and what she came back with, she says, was 3.91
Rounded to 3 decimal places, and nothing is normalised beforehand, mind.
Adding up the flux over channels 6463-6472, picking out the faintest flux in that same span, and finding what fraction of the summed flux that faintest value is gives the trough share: 0.142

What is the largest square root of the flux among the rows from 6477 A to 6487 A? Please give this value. 2.338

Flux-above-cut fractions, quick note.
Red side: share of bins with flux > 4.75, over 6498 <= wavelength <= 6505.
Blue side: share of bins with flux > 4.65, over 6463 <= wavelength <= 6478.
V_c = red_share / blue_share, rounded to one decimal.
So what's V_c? 1.1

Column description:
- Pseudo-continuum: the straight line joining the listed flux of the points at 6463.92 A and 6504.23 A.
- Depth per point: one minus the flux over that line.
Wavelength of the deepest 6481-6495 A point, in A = 6484.79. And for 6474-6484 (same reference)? 6481.81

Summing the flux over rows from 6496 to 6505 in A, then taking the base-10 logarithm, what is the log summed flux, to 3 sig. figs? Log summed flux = 1.47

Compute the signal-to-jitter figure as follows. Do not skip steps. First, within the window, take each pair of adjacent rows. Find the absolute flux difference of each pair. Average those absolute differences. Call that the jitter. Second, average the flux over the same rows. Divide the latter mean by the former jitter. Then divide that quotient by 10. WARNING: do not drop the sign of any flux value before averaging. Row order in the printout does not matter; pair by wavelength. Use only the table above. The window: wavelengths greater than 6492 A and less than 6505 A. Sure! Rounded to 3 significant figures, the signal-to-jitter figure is 1.43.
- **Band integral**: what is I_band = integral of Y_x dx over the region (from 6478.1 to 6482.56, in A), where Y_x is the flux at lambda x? 23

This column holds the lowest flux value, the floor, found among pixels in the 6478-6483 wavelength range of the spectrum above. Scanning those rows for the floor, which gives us 4.839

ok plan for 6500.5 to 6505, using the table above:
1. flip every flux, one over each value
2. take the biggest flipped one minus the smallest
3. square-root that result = 0.17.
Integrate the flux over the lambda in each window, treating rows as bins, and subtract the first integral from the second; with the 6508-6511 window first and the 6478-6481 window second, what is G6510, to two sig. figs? 1.9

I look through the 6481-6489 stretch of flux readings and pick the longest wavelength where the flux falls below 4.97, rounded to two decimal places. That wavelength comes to 6487.78 A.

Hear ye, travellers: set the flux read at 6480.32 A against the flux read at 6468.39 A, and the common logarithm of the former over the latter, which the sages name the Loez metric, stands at 0.11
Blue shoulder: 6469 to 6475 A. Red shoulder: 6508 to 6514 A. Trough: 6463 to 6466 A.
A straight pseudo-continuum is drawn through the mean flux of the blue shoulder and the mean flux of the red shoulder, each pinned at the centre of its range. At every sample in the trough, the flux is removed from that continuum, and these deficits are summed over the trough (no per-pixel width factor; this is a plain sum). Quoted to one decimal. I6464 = -1.6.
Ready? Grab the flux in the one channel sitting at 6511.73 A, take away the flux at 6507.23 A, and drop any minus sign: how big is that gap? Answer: 0.36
